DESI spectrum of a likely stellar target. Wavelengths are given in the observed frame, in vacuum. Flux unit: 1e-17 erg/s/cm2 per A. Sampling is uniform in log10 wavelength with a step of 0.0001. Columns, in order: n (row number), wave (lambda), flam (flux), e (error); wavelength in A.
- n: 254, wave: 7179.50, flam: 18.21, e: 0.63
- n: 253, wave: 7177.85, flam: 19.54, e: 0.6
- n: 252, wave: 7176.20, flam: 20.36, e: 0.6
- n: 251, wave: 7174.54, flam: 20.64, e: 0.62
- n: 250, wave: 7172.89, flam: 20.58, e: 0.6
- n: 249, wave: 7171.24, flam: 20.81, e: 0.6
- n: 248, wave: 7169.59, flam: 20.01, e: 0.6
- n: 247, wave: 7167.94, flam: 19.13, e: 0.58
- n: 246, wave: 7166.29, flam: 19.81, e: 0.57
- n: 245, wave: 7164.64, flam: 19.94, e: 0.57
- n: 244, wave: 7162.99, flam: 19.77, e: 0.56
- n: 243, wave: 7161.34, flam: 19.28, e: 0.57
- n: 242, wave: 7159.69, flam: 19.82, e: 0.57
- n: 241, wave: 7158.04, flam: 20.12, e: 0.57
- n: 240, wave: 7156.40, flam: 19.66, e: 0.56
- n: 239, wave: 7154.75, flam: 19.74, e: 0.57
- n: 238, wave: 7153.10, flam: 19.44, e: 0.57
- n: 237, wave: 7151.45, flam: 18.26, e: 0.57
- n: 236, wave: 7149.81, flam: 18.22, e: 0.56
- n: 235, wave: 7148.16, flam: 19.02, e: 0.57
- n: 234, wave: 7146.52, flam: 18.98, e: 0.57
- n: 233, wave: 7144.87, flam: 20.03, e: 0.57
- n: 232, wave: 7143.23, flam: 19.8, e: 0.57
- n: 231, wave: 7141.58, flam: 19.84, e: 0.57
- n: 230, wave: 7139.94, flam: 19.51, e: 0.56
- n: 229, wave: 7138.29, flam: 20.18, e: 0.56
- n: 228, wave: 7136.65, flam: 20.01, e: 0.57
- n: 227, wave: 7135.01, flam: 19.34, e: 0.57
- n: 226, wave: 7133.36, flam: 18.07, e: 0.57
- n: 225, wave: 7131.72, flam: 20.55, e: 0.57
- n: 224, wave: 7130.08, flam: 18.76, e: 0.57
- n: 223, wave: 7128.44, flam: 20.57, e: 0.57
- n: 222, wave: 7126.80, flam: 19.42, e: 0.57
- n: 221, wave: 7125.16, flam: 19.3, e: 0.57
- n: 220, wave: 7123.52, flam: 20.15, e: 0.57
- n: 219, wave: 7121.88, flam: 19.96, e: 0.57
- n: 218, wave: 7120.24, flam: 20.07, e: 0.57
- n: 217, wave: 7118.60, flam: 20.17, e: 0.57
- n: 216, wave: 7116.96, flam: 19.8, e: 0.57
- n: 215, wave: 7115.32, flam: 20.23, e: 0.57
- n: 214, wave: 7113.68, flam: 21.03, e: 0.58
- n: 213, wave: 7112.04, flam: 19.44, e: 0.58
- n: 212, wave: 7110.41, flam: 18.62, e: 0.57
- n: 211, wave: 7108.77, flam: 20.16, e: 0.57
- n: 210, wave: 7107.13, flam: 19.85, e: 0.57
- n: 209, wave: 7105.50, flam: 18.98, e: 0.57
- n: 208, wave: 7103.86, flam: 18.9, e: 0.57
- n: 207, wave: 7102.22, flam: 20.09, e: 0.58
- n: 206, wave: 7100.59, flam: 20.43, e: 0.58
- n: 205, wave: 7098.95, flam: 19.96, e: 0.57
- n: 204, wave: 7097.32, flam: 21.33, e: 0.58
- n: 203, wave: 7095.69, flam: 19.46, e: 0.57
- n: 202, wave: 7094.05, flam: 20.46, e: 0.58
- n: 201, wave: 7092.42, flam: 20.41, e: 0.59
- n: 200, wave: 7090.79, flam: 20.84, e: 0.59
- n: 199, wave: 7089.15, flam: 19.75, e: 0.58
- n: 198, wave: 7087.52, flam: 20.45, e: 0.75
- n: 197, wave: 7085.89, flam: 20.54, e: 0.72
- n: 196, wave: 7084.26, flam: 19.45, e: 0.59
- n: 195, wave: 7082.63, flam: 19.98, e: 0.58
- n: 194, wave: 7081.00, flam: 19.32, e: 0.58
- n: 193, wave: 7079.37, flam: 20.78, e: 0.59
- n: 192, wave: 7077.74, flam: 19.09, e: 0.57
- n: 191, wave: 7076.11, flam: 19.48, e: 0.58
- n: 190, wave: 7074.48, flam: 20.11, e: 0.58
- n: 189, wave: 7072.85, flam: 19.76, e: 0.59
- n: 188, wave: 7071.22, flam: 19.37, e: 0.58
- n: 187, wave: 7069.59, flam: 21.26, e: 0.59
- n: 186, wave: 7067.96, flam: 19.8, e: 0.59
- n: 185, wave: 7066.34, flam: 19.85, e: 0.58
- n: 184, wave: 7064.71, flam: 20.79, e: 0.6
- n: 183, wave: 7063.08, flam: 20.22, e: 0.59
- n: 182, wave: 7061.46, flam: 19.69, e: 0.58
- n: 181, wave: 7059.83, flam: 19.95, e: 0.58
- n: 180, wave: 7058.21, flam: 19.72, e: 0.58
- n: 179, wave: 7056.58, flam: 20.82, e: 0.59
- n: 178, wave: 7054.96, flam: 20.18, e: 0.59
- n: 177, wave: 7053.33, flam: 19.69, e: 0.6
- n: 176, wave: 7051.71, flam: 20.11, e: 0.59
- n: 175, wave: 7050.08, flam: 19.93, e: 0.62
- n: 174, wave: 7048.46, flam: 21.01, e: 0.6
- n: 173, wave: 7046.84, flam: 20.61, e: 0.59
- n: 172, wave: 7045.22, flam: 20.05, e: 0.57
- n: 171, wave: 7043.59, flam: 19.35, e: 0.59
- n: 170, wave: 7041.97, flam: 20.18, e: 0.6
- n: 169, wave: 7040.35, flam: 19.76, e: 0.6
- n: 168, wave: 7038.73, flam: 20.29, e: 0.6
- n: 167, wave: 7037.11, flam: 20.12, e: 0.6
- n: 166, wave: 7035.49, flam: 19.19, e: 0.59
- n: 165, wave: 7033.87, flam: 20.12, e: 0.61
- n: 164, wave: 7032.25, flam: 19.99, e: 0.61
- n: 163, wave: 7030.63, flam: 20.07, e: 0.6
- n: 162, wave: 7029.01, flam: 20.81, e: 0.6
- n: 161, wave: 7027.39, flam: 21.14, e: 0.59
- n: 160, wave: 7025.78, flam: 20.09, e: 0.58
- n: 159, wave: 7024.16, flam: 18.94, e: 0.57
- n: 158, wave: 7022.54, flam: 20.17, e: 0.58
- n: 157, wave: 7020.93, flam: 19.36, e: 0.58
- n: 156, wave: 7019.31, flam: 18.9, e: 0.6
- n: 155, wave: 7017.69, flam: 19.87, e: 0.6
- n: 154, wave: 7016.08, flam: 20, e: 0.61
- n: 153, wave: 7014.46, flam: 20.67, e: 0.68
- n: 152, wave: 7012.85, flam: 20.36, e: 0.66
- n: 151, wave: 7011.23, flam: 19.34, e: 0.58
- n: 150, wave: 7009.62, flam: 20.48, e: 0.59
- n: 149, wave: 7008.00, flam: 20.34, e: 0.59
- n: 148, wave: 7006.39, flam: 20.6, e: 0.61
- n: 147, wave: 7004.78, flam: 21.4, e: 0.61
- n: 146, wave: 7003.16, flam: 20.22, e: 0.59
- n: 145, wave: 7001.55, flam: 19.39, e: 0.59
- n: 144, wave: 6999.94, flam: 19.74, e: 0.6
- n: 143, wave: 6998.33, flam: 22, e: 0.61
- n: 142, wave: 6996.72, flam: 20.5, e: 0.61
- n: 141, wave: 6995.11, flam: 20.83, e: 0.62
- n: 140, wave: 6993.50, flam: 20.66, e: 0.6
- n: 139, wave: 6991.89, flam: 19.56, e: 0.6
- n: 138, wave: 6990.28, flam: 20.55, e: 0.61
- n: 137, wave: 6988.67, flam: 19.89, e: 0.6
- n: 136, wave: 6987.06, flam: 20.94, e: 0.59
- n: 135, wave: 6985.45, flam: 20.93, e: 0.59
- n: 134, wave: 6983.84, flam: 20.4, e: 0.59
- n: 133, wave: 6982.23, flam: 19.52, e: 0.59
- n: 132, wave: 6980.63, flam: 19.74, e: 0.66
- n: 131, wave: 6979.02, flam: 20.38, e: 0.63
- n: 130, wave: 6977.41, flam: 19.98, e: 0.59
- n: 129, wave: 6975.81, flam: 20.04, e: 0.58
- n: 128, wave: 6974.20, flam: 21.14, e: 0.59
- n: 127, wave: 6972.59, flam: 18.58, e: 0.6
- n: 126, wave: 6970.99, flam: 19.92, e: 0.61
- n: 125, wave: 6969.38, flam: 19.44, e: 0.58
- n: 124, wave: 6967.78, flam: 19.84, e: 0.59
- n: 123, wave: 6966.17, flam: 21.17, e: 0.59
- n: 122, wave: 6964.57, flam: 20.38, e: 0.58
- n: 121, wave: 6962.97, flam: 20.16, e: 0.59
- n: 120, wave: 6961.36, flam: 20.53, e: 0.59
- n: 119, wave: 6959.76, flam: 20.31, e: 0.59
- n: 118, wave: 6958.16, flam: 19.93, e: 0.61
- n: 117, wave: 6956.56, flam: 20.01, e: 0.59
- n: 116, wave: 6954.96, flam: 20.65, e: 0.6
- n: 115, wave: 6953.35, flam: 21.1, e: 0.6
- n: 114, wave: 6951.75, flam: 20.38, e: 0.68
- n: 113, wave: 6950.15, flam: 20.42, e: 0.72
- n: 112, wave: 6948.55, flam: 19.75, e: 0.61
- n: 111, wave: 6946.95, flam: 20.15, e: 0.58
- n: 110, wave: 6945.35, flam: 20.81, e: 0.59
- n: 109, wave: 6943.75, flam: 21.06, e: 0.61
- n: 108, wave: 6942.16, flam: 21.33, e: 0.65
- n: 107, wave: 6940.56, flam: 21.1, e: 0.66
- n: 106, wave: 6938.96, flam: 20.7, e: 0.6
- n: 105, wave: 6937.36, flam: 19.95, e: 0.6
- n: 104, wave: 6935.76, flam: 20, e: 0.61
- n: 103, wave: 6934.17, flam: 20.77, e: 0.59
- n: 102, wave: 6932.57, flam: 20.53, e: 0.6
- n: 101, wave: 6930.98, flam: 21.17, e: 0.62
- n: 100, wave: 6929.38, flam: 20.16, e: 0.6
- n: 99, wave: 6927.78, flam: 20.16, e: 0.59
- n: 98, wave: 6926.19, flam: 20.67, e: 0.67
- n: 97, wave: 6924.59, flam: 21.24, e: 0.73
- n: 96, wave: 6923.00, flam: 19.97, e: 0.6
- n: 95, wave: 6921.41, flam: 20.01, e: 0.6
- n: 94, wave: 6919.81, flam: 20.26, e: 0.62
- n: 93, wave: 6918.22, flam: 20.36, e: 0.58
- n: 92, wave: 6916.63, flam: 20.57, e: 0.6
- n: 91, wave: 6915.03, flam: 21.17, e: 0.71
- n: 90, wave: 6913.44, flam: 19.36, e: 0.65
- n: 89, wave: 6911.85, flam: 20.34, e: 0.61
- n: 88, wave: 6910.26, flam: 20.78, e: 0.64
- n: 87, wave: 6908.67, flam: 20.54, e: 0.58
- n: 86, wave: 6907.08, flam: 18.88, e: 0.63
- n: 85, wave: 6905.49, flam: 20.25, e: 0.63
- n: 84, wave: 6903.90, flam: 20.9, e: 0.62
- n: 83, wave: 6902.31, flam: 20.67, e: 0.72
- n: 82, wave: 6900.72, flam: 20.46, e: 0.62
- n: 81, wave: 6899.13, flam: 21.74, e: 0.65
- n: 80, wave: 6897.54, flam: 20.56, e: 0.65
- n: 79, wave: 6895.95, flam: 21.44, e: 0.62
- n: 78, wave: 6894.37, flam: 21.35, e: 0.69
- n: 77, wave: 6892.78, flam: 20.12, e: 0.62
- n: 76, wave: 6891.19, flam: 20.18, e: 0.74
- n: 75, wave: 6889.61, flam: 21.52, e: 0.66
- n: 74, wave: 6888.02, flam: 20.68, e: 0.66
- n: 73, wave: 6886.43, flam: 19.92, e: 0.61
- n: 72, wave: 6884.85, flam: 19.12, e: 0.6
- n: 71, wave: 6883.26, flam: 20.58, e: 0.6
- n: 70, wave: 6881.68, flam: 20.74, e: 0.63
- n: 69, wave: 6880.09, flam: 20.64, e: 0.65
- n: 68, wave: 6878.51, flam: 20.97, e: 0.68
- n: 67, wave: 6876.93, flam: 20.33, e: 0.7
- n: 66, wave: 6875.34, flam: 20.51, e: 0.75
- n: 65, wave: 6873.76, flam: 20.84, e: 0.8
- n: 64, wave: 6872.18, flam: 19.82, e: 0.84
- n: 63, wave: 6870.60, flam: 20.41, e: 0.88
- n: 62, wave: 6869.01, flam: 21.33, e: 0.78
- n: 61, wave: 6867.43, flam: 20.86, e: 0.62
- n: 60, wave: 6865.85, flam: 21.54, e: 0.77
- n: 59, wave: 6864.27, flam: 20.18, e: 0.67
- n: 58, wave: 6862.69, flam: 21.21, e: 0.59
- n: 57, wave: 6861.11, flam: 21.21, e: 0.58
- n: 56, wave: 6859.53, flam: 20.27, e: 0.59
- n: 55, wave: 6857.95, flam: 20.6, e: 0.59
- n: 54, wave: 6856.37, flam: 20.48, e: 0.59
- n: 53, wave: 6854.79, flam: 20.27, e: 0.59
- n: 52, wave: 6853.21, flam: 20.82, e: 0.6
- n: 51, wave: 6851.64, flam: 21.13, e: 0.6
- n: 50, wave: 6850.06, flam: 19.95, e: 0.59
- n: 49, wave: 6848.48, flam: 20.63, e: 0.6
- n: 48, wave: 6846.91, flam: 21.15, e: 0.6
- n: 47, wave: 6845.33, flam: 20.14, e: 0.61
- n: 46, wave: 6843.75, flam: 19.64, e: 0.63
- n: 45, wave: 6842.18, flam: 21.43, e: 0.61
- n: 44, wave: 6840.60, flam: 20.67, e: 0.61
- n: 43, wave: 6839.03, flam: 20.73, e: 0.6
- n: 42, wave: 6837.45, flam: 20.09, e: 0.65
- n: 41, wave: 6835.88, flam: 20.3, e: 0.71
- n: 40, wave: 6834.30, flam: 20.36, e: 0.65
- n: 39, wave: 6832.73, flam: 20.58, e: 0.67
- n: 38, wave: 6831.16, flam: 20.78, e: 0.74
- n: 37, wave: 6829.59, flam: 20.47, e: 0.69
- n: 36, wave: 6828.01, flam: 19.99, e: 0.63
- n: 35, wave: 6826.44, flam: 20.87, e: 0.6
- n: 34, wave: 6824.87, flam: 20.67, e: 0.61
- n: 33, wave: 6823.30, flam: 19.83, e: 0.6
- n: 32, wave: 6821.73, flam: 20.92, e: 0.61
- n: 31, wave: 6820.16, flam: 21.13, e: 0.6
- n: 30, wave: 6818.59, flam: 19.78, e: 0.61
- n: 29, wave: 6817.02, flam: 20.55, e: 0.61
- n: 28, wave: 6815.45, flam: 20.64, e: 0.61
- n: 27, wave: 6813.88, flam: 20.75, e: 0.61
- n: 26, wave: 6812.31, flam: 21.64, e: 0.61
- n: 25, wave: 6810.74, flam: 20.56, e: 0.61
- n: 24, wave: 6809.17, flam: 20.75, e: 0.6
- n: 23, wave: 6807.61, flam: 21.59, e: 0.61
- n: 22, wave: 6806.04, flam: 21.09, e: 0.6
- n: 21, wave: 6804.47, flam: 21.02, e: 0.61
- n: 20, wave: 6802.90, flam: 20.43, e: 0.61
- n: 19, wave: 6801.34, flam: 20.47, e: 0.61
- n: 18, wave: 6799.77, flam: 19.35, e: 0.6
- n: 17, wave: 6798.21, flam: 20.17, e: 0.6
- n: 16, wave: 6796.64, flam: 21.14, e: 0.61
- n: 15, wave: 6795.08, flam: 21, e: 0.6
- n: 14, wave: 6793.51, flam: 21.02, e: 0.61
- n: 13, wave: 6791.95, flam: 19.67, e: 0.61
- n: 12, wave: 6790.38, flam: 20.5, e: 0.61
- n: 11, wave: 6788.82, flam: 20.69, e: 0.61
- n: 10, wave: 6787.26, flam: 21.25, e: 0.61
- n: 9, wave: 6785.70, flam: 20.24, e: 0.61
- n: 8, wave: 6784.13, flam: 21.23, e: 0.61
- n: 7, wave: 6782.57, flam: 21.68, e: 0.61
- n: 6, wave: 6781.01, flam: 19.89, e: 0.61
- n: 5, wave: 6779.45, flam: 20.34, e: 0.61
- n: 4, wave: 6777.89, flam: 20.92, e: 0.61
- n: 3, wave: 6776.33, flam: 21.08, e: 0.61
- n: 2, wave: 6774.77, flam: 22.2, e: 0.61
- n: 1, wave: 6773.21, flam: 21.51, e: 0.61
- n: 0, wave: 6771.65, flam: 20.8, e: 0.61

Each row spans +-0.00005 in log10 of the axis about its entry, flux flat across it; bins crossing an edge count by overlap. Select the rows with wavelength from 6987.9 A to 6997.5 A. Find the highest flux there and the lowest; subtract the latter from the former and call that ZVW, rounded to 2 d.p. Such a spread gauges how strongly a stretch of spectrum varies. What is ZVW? 1.27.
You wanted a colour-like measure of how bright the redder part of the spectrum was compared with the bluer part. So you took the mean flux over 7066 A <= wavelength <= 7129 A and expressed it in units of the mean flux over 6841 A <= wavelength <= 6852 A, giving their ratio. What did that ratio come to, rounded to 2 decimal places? 0.97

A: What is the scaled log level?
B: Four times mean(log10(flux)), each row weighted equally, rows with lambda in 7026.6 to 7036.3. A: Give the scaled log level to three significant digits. 5.22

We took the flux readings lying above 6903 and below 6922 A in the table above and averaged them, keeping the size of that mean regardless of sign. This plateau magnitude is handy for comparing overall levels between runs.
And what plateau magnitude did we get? 20.3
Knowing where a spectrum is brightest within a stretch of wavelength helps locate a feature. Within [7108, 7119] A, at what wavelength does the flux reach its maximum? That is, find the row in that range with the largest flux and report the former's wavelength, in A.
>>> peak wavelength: 7113.68 A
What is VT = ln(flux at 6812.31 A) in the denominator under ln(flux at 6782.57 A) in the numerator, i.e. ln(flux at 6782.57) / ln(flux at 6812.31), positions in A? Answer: 1.001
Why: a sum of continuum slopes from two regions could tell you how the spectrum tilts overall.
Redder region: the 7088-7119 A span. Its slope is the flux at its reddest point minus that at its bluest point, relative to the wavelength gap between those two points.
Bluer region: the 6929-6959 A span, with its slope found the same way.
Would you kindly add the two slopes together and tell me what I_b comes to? 0.01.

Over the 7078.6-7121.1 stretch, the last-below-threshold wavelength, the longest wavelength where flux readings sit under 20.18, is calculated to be 7120.24 A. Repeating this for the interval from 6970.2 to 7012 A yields 7011.23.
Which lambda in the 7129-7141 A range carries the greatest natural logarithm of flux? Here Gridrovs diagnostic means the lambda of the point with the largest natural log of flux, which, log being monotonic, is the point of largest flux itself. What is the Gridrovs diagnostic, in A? 7131.72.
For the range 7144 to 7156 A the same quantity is 7144.87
